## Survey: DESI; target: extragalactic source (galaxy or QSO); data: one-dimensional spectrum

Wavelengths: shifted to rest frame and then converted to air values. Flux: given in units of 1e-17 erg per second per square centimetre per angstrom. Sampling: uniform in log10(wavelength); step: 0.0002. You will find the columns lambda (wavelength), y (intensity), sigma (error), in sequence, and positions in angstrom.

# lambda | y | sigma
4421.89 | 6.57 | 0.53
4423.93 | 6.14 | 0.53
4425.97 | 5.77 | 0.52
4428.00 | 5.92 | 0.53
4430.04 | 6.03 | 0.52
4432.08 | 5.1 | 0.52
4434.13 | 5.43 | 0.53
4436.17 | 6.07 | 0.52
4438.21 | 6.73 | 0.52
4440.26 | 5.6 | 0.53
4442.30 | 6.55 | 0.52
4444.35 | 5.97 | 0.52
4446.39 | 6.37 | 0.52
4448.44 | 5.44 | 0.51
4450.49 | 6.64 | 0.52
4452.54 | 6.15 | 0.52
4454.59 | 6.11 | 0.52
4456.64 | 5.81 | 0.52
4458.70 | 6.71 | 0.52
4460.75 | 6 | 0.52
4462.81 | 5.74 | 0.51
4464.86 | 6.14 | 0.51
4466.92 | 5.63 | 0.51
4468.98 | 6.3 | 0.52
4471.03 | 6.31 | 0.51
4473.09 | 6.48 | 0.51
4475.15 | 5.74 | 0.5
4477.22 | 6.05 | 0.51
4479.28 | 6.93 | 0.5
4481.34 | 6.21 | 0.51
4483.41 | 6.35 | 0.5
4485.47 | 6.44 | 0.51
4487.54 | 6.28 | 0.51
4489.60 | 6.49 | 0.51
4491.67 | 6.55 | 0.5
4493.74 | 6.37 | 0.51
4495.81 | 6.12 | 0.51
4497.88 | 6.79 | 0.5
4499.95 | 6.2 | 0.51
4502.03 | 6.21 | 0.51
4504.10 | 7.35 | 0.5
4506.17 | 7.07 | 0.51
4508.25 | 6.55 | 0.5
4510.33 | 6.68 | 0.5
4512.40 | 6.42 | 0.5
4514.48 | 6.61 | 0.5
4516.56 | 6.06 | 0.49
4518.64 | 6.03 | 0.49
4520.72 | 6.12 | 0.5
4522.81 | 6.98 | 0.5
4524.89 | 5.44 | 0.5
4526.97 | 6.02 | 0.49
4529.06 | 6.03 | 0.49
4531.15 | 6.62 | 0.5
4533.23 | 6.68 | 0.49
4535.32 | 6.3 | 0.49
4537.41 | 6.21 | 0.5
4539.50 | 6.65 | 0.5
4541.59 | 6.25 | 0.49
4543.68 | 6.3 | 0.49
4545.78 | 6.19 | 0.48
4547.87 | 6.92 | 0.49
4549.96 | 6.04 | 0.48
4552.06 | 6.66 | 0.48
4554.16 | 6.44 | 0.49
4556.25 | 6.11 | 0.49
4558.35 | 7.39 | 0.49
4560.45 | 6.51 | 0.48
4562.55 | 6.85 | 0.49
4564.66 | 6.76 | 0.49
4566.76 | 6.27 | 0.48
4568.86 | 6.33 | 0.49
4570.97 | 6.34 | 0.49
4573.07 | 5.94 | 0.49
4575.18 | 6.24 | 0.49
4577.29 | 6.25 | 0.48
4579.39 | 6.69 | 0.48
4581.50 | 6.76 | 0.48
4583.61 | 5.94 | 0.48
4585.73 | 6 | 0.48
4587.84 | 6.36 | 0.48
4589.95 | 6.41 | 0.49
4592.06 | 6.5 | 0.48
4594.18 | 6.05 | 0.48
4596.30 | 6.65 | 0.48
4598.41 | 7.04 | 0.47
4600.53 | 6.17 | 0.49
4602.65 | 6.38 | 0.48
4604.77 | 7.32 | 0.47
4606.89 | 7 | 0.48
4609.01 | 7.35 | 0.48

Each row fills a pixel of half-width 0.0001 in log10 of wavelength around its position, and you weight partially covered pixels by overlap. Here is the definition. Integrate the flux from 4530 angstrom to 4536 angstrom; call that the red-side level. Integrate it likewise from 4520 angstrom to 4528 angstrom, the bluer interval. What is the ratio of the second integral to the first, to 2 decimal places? 1.25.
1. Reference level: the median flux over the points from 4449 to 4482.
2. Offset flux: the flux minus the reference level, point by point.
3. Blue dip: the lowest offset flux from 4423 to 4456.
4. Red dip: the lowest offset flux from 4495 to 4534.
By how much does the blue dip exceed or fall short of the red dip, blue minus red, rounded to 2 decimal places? -0.34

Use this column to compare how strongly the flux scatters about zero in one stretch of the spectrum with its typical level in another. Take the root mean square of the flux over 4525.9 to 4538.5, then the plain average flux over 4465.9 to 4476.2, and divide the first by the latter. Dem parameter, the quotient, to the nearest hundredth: 1.04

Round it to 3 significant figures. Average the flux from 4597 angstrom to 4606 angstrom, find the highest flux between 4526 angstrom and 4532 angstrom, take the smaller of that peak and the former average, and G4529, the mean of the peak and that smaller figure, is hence 6.62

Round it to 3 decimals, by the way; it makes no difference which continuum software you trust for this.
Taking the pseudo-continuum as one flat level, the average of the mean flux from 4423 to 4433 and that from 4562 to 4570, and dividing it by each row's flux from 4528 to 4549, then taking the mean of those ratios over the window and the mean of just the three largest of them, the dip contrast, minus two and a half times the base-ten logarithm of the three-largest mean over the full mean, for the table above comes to -0.045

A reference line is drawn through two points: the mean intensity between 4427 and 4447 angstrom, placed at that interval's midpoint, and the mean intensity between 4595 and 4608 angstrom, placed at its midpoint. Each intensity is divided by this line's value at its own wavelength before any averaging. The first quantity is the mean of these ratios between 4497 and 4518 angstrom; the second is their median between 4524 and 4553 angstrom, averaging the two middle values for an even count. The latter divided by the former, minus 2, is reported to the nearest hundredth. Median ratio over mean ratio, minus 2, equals -1.07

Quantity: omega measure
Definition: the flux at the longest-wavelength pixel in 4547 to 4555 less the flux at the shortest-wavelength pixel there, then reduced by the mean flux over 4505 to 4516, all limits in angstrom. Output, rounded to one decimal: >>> -7.1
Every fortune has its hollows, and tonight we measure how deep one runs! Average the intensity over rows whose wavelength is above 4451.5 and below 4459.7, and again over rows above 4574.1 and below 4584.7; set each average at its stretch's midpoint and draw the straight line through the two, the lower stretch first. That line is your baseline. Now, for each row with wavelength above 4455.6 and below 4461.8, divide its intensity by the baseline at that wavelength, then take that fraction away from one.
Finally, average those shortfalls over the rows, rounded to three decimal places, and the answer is 0.004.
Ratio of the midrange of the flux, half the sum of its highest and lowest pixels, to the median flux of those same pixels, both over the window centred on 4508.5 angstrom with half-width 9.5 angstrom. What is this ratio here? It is 1.02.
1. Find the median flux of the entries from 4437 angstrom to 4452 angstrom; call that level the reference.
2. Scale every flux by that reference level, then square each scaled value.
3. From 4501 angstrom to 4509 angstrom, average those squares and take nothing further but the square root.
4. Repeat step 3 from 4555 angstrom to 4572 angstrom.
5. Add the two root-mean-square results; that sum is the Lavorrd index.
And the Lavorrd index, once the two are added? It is 2.10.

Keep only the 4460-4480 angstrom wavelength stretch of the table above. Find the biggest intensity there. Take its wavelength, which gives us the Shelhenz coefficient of 4479.28 angstrom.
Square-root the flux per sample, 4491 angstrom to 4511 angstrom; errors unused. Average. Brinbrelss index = 2.57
